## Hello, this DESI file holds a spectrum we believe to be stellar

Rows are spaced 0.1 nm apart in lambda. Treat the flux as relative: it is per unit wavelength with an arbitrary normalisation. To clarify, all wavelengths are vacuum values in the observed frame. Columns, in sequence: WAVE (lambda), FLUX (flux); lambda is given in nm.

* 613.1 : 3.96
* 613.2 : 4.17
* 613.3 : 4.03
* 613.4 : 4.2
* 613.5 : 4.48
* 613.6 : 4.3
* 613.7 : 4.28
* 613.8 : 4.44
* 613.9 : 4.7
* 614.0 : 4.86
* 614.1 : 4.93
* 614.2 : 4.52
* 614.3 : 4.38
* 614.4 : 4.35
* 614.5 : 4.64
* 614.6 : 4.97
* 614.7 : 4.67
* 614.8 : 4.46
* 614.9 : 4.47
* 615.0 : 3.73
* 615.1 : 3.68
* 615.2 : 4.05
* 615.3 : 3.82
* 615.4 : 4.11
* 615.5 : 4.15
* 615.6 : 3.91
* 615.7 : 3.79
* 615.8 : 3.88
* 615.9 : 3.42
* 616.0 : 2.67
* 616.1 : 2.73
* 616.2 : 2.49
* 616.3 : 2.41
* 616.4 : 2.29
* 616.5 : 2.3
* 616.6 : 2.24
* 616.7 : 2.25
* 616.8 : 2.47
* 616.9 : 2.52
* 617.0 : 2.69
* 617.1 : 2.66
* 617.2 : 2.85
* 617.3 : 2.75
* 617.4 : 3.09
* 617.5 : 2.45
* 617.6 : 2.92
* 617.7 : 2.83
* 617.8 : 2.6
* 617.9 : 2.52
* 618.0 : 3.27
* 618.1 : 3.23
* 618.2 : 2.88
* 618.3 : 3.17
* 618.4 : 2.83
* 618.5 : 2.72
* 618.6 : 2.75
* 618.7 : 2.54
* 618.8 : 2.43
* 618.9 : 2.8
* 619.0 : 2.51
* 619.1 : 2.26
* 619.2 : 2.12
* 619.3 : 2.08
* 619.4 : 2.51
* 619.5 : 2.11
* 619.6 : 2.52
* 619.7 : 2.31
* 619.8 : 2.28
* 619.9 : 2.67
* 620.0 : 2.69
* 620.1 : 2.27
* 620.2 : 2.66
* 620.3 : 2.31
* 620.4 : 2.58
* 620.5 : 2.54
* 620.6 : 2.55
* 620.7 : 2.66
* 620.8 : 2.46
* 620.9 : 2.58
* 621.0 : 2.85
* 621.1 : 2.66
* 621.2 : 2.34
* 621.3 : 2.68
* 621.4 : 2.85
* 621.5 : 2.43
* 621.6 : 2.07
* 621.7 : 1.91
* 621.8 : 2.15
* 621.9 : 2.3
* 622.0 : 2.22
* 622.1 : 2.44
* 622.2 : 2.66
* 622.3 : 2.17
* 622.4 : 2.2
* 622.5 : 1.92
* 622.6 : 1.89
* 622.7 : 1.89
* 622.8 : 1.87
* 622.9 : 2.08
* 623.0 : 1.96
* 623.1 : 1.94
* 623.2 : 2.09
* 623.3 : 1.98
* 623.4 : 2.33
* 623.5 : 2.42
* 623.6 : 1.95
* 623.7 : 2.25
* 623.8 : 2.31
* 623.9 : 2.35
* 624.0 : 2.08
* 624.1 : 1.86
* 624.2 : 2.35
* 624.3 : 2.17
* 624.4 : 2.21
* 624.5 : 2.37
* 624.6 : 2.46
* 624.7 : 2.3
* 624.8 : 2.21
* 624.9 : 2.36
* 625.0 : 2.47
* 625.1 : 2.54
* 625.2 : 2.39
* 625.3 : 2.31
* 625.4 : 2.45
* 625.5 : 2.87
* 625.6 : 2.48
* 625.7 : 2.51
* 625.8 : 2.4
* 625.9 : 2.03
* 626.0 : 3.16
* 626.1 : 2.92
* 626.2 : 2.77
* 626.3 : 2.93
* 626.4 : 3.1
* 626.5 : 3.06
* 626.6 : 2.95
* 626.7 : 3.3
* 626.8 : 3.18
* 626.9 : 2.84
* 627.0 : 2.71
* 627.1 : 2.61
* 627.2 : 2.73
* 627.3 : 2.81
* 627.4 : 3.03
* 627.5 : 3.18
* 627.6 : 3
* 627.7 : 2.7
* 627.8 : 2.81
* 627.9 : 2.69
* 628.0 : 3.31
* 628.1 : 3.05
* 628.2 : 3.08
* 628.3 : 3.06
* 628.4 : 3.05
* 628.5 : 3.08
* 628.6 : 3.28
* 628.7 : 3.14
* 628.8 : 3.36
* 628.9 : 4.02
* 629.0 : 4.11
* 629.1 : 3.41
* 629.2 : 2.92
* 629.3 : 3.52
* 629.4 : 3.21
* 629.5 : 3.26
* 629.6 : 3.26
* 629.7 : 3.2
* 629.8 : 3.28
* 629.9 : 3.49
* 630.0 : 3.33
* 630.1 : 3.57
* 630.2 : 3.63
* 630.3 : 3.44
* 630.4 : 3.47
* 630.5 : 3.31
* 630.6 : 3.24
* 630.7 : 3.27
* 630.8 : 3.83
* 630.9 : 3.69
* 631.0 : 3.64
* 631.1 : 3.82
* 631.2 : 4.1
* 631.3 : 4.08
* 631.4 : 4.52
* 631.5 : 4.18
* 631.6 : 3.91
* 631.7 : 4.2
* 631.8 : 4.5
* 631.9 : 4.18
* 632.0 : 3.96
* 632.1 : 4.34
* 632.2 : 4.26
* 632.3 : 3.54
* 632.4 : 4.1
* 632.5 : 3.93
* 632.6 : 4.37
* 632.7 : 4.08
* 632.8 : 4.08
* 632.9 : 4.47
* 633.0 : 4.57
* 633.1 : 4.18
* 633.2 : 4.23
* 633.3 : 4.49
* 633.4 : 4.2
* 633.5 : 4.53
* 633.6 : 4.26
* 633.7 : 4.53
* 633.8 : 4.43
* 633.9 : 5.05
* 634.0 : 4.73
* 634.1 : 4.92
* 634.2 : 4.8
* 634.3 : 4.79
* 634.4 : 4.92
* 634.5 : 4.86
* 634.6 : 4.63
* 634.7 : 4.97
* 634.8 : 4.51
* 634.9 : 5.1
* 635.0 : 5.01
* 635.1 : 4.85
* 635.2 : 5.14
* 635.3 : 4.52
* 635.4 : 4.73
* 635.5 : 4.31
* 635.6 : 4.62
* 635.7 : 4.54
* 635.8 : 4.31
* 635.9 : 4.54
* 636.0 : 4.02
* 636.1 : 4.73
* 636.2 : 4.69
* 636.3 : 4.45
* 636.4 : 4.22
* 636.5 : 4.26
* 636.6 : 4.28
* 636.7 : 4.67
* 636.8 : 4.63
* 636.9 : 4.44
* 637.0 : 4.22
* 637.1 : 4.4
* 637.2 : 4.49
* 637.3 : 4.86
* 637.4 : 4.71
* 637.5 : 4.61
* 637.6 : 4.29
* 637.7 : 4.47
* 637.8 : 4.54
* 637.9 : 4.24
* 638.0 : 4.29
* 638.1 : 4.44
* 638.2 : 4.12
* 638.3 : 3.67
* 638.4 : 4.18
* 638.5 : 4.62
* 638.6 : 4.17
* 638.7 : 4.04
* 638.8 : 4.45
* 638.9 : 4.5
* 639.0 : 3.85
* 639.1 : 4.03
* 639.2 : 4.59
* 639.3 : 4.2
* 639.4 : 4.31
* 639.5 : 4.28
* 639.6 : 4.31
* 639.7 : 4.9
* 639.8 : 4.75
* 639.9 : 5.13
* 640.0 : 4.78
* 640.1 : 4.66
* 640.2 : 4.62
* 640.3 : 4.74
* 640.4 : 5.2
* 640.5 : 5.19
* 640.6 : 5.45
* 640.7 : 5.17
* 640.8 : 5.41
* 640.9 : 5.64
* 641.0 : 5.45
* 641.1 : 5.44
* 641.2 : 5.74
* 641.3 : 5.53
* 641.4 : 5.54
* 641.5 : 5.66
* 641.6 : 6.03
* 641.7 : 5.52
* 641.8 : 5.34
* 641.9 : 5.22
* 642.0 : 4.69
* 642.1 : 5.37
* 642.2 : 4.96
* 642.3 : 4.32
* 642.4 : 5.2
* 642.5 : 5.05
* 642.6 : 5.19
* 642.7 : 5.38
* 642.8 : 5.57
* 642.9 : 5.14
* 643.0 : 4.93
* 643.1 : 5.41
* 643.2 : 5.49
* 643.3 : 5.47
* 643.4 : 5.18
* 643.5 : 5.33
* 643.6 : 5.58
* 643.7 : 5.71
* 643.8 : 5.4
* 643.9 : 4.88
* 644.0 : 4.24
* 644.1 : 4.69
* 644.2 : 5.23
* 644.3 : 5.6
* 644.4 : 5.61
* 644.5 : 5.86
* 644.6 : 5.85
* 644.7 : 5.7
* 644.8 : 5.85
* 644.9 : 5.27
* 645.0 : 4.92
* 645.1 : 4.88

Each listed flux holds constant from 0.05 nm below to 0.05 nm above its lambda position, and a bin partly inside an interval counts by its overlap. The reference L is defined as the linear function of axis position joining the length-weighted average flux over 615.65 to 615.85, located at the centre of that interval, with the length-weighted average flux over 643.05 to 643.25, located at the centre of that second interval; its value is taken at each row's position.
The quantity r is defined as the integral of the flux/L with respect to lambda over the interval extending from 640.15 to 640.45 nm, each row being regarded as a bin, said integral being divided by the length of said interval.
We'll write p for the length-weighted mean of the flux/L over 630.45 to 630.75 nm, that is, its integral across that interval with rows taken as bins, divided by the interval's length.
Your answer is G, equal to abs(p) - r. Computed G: -0.2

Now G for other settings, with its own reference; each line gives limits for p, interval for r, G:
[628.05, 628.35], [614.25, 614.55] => -0.5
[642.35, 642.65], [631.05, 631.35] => 0.1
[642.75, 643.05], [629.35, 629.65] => 0.3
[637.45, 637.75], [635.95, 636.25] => 0.0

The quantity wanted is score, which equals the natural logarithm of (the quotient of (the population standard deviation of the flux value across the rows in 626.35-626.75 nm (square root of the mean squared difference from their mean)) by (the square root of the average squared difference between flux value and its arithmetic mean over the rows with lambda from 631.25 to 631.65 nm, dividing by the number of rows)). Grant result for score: -0.6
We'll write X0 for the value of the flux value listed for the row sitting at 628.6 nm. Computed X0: 3.28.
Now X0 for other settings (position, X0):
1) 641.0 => 5.45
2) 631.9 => 4.18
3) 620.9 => 2.58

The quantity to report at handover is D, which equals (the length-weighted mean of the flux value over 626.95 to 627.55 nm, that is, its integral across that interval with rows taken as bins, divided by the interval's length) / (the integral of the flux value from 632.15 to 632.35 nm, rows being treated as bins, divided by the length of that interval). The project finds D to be 0.7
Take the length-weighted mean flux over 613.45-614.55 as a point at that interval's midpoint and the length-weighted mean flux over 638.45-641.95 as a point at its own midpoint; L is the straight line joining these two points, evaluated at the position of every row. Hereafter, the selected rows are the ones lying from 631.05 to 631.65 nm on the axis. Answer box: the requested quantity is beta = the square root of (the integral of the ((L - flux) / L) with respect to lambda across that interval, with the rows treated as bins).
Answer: 0.295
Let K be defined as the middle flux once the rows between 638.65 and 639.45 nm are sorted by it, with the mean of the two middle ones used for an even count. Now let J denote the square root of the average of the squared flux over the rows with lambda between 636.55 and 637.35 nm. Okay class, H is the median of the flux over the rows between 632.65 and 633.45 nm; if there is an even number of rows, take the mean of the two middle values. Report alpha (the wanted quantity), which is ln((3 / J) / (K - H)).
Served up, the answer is 2.8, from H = 4.2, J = 4.5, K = 4.3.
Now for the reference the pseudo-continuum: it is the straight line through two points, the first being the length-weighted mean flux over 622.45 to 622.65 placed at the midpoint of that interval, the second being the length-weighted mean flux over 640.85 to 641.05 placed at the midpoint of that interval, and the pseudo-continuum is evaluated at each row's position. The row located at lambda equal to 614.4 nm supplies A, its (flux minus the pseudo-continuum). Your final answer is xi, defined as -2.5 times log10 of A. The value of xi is -1.5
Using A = 4.1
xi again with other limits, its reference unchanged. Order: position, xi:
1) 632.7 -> 1.9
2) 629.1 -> 1.7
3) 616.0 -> -0.8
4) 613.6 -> -1.5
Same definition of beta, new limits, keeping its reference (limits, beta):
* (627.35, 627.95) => 0.482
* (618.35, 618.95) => 0.501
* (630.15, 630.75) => 0.417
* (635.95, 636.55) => 0.241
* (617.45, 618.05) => 0.489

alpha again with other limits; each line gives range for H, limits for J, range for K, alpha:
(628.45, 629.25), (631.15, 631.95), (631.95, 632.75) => -0.1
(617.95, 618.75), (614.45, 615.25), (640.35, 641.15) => -1.3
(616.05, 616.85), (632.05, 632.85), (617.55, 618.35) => 0.3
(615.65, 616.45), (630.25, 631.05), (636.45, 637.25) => -0.7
